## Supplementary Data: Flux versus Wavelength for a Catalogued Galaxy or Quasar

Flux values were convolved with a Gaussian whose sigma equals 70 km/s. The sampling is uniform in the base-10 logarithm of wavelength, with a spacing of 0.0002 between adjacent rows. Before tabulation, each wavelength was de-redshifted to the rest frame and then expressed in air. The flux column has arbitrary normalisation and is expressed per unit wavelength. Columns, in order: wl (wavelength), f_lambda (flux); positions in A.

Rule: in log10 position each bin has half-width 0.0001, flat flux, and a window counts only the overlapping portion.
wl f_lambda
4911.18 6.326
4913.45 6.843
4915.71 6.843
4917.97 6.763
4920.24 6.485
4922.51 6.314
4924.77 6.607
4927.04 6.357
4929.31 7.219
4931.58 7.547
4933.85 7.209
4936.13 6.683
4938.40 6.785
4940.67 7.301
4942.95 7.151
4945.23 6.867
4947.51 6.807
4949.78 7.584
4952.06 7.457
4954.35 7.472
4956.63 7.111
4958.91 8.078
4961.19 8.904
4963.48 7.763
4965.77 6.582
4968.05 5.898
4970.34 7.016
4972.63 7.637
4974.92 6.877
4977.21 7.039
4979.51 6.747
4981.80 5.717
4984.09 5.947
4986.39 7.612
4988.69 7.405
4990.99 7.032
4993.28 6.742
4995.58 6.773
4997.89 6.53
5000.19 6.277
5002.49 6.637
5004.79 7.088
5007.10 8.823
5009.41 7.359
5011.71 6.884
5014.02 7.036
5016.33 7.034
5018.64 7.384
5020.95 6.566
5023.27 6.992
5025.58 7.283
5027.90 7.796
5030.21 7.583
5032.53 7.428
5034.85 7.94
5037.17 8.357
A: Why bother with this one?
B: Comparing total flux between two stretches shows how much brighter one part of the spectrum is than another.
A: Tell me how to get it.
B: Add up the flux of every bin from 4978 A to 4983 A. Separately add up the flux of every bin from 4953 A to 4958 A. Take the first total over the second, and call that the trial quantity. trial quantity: 0.85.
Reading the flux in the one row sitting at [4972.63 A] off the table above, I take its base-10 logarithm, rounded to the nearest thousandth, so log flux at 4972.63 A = 0.883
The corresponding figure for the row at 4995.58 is 0.831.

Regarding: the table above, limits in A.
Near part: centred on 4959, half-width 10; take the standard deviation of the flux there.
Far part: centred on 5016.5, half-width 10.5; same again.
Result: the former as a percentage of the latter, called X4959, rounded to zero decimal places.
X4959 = 134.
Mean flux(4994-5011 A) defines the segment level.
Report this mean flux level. 7.1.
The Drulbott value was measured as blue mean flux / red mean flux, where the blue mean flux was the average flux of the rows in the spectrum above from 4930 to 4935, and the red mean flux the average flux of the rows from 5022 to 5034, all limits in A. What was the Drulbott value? 0.99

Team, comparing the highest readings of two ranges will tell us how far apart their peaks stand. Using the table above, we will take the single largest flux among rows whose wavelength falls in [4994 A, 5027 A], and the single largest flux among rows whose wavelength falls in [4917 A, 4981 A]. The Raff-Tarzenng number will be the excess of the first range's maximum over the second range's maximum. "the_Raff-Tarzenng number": -0.1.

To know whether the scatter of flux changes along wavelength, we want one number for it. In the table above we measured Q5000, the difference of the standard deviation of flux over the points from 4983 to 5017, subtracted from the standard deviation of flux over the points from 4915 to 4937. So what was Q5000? -0.25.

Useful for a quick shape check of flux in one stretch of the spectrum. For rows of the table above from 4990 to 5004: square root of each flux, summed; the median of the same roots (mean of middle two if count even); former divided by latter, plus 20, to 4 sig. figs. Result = 25.99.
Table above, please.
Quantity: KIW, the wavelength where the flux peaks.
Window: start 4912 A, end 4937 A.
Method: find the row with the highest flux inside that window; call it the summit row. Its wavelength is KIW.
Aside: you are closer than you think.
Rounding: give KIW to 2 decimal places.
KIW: 4931.58 A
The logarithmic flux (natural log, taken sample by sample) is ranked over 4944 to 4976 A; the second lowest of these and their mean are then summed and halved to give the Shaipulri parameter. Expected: 1.93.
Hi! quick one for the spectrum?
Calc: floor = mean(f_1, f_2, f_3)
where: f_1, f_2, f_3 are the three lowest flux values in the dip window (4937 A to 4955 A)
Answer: 6.82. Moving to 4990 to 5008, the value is 6.48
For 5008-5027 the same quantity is 6.81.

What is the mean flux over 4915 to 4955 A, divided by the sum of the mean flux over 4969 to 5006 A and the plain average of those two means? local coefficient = 0.508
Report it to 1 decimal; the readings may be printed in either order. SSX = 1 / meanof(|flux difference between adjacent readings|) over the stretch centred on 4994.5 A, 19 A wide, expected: 4.0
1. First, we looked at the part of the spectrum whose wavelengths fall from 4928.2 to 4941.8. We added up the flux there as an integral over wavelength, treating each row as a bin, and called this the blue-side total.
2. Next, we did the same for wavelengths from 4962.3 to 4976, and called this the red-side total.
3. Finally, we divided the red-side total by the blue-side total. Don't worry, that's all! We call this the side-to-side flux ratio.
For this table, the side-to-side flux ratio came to 0.98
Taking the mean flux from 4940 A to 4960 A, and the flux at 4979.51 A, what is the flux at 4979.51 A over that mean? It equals 0.92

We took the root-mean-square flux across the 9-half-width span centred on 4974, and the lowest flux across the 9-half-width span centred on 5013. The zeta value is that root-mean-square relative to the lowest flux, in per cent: 102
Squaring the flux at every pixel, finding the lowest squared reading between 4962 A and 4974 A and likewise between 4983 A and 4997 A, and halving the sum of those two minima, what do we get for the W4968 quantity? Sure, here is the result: 35.1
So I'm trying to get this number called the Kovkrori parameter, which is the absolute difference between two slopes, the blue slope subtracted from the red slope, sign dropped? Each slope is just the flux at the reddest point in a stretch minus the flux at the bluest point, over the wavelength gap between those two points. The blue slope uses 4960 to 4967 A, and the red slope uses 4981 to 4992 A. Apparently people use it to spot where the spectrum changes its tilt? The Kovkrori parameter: 0.65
